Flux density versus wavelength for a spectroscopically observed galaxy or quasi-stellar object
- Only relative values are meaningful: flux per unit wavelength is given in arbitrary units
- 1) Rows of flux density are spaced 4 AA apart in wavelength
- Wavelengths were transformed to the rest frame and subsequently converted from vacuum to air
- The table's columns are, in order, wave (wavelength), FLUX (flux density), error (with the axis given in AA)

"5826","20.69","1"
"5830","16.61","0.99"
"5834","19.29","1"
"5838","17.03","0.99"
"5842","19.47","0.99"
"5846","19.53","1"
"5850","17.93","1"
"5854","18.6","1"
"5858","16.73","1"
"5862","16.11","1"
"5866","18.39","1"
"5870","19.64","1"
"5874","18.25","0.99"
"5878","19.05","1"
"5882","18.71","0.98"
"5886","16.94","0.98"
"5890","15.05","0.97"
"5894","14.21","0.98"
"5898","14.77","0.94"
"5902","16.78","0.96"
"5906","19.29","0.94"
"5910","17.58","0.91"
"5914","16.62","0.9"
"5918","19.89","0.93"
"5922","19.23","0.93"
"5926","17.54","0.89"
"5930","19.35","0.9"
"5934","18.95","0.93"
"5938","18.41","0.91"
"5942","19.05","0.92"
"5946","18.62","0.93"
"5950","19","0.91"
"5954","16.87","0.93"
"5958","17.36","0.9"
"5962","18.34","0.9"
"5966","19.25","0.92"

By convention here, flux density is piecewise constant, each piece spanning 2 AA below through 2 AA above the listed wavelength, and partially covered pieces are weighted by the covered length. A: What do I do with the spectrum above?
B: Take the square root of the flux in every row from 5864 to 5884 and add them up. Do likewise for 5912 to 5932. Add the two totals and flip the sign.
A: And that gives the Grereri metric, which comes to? -43.2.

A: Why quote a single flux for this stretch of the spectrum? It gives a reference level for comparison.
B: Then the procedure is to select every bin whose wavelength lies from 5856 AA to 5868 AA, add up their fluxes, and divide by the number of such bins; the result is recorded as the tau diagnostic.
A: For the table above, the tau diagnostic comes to 17.1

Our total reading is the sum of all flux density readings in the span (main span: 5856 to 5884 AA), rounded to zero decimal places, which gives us 127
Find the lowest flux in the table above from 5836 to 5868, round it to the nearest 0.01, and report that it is 16.11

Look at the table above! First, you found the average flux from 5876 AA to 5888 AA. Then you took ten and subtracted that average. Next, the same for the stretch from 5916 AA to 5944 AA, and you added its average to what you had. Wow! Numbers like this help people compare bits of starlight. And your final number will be 10.7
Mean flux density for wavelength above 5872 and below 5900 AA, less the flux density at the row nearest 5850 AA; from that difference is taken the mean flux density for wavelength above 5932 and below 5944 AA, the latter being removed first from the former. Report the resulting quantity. -20.0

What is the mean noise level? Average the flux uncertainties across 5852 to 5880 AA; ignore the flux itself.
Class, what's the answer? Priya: 1.00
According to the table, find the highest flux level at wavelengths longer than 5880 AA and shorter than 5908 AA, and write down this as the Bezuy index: 19.29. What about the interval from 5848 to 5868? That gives 18.6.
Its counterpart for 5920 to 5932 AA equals 19.35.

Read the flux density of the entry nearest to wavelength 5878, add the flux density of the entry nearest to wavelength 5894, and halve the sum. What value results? 16.6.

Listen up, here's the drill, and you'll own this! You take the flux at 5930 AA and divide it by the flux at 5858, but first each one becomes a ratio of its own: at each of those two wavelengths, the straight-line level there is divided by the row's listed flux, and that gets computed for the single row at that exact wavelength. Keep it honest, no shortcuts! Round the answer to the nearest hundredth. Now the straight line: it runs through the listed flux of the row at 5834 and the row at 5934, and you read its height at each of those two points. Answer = 0.85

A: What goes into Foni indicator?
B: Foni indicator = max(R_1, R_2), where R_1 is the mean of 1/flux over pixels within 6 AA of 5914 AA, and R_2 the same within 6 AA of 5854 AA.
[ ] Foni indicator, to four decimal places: 0.0564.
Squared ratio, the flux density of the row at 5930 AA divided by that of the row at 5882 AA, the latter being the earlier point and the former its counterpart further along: 1.07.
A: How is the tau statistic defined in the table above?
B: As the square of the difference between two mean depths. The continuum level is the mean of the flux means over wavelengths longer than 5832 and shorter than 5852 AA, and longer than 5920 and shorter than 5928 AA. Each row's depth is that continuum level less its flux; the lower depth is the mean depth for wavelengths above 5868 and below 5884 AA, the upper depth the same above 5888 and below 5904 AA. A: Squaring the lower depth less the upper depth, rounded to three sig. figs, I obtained 13.8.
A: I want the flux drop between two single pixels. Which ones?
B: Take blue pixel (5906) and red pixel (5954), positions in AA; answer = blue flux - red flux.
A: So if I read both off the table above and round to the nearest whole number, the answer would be 2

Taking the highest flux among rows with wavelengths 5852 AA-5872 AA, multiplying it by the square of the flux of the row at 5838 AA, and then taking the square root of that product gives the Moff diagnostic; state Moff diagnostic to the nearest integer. 75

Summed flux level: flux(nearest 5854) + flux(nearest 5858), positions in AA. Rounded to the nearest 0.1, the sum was 35.3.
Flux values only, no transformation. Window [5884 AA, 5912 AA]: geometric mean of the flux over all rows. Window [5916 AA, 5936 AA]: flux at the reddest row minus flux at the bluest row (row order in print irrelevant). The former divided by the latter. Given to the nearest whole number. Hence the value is -17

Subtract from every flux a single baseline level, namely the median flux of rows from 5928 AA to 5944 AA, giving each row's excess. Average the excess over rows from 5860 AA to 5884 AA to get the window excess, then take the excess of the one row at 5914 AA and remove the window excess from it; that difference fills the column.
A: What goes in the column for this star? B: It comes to -1.7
